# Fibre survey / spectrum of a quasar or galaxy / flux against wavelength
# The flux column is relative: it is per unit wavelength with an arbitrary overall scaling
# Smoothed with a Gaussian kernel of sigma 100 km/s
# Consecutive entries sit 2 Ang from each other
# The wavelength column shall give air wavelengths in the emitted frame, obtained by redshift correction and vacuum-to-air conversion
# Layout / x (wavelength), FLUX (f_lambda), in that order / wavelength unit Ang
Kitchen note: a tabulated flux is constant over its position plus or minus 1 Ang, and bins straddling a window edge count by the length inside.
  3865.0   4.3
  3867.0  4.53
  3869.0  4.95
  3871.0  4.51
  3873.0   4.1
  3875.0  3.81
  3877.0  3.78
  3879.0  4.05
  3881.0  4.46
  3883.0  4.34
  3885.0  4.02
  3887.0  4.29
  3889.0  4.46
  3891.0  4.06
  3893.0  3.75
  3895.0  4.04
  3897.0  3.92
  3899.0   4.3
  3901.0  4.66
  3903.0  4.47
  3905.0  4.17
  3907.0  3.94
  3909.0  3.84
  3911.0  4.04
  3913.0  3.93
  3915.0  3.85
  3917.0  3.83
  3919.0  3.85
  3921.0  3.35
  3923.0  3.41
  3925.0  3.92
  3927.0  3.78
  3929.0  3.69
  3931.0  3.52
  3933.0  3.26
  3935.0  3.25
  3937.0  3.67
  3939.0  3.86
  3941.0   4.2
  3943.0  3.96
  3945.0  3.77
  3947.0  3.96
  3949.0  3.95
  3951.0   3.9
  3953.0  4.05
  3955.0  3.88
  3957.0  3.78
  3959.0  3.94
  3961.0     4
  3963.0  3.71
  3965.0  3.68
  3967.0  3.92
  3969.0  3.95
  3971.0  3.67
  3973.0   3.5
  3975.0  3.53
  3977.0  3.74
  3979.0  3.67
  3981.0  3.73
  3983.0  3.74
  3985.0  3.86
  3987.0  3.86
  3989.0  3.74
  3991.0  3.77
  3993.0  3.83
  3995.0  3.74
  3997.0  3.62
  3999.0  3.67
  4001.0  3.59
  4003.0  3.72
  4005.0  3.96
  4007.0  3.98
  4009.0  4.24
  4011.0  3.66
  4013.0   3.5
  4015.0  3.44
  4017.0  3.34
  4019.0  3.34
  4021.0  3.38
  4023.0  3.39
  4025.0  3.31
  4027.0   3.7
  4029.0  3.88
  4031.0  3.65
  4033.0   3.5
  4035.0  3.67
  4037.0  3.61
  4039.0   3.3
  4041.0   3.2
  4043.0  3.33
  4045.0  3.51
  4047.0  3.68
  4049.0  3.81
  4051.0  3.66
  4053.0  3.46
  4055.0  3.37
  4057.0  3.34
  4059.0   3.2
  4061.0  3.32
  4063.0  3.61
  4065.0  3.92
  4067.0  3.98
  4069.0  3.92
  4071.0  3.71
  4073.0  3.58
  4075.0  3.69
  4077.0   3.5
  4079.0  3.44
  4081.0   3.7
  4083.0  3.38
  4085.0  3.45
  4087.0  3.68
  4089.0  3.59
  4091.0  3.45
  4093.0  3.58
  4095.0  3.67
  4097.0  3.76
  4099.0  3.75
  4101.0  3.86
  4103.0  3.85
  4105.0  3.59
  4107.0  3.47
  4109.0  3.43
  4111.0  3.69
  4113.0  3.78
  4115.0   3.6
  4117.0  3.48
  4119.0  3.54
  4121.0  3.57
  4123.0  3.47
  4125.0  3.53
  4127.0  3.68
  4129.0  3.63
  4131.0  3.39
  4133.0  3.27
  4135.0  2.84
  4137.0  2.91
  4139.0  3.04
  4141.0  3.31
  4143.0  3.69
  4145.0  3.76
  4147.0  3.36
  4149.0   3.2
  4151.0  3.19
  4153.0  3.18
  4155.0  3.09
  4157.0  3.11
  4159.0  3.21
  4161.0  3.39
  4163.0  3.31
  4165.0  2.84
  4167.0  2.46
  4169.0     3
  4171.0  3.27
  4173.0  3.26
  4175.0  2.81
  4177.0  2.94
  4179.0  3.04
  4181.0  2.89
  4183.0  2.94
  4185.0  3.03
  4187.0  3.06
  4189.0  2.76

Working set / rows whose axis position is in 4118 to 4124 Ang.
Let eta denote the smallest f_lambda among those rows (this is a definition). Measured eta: 3.47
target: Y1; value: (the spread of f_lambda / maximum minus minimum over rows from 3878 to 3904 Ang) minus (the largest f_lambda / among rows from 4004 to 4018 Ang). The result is -3.33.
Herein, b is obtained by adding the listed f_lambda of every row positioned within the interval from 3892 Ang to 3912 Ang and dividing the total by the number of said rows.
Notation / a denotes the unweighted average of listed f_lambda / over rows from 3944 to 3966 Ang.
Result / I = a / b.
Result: 0.94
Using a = 3.87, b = 4.1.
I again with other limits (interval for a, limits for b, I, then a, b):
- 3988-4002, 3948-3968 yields 0.96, 3.71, 3.9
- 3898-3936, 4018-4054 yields 1.09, 3.85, 3.5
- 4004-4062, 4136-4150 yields 1.07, 3.54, 3.3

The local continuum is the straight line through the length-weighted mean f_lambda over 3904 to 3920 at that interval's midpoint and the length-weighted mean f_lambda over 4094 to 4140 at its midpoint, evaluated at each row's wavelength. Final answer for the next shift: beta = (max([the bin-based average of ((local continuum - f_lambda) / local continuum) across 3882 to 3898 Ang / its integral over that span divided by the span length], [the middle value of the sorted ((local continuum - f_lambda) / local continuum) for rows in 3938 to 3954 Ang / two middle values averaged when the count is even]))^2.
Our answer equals 0.0006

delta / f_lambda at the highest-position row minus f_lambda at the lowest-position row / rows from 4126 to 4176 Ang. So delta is -0.87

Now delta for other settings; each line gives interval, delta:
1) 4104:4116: 0.01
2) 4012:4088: 0.18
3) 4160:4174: -0.13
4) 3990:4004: -0.05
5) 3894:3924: -0.63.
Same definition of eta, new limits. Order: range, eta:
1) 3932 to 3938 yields 3.25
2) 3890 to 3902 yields 3.75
